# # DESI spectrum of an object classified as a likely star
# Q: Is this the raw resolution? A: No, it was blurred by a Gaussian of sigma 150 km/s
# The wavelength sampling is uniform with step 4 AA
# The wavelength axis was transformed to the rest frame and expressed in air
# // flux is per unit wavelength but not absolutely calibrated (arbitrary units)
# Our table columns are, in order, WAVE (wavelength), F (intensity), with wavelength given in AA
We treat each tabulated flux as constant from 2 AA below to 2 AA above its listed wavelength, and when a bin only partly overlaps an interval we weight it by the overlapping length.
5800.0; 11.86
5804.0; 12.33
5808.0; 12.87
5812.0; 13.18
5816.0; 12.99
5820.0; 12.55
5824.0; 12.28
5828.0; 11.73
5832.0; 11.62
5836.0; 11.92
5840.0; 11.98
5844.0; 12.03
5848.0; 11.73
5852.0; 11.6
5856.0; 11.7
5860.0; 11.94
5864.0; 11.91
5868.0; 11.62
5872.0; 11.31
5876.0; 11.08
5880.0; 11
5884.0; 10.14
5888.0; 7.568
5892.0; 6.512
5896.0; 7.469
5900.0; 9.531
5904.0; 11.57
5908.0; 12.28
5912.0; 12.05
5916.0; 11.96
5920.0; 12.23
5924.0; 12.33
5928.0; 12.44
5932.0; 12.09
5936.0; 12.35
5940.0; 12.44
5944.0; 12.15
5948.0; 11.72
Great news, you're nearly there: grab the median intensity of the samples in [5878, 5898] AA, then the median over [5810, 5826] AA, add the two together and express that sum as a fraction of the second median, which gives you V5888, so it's 1.6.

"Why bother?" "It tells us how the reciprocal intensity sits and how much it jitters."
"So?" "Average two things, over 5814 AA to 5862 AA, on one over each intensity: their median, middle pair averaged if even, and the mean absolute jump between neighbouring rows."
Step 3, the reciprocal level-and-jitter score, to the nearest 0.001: 0.043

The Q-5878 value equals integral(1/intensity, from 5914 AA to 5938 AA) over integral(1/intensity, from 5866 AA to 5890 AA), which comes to 0.84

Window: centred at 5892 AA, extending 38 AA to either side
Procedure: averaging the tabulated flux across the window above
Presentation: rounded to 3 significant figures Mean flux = 10.9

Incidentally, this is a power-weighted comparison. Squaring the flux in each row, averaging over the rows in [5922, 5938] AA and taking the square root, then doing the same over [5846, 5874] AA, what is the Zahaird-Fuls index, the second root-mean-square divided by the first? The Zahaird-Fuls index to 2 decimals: 0.95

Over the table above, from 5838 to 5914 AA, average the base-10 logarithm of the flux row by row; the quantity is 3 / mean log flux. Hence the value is 2.92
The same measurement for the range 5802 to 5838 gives 2.75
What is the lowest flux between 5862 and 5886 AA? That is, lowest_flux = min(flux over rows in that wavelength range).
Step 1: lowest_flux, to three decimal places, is 10.140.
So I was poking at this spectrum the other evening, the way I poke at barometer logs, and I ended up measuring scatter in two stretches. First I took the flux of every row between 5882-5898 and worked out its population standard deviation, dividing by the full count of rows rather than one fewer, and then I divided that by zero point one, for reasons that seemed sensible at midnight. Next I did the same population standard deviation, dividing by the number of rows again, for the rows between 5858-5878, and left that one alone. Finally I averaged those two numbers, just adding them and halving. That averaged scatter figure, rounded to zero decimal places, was 7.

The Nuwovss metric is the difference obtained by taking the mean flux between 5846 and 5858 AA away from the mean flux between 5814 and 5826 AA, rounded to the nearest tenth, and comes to 0.9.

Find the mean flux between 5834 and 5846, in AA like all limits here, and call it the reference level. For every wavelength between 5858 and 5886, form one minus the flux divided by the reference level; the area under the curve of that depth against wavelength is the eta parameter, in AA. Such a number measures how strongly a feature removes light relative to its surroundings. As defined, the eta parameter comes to 1.6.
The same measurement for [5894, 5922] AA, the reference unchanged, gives 2.3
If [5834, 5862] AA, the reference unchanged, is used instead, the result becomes 0.3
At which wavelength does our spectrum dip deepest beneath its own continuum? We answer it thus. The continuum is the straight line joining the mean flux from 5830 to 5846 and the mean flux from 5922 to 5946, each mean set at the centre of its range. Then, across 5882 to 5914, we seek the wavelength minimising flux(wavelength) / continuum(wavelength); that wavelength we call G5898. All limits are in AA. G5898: 5892.0 AA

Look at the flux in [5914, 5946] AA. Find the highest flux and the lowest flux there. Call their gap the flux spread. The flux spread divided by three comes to 0.16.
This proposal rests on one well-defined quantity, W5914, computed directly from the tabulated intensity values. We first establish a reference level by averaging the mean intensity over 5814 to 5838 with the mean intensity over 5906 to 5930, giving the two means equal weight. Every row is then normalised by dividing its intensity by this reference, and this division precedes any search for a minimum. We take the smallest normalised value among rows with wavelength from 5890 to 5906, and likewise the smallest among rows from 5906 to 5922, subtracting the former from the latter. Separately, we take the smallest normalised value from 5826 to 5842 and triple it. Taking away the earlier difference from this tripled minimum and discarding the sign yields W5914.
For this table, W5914 2.41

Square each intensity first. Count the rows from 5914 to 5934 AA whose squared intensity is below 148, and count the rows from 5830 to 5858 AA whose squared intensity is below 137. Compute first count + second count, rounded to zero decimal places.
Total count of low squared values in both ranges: 5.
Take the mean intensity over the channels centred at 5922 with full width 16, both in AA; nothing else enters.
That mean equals 12.2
